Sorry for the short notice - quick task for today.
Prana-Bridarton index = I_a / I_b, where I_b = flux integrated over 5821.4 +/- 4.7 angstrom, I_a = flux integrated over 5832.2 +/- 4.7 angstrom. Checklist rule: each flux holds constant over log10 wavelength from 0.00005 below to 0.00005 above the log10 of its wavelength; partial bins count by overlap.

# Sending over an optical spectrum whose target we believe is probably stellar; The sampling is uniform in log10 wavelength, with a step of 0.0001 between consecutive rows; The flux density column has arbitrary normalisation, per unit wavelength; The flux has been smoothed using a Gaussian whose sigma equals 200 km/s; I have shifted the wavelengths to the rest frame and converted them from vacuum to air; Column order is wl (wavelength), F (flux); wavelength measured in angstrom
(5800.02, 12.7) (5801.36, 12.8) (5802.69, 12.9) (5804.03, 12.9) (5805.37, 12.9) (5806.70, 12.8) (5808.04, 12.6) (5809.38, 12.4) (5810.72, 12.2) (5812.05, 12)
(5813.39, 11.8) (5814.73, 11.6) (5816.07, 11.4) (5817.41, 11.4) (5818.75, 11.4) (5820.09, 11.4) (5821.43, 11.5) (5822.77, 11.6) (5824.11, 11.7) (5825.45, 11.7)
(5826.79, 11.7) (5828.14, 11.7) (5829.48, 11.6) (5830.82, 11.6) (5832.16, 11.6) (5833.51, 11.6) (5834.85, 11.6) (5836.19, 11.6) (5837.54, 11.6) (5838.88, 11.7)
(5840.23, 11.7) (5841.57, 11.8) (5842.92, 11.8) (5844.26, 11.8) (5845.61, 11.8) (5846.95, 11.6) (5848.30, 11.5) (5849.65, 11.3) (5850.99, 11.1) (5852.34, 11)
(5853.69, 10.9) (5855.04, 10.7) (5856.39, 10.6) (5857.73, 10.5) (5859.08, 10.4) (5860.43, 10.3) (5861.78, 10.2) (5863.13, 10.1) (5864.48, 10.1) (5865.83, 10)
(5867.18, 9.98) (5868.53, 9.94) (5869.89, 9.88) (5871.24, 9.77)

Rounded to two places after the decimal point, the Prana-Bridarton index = 1.01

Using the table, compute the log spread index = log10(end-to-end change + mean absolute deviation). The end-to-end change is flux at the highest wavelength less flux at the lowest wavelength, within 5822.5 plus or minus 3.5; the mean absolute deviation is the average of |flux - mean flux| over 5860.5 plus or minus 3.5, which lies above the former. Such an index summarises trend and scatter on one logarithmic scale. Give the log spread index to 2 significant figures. -0.38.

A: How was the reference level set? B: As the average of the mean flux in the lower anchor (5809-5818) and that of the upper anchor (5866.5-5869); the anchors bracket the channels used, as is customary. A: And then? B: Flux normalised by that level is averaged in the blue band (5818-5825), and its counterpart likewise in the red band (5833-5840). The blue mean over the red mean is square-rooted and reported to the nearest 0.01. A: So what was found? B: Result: 1.00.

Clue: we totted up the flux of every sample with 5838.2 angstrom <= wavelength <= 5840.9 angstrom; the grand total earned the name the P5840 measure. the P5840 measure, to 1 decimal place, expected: 23.4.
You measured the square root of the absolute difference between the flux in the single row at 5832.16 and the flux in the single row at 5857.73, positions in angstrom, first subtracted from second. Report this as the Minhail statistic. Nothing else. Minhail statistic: 1.0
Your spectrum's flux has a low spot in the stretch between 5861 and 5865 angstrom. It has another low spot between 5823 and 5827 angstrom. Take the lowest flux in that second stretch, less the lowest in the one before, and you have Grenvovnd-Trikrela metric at 1.6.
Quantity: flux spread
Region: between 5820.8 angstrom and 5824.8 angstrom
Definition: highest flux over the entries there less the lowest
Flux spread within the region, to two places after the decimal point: 0.20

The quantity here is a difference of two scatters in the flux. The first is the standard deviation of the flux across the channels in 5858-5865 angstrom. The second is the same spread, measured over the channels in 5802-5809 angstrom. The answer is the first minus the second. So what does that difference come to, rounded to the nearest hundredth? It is 0.00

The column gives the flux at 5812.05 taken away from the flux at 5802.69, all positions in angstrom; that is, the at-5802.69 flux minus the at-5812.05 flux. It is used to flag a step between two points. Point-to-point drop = 0.9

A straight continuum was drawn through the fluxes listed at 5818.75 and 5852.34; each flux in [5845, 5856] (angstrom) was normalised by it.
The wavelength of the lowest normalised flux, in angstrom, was 5855.04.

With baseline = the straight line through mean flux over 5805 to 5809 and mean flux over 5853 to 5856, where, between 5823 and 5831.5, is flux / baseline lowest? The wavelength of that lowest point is 5824.11 angstrom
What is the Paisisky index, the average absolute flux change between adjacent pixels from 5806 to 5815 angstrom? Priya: 0.20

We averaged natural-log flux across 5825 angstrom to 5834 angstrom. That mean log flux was 2.45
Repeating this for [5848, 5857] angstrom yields 2.40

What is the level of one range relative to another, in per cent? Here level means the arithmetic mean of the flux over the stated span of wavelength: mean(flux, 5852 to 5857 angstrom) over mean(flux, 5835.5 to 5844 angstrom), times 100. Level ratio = 92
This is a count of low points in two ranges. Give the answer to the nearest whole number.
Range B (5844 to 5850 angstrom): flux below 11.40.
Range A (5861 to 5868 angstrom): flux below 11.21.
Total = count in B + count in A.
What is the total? 6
